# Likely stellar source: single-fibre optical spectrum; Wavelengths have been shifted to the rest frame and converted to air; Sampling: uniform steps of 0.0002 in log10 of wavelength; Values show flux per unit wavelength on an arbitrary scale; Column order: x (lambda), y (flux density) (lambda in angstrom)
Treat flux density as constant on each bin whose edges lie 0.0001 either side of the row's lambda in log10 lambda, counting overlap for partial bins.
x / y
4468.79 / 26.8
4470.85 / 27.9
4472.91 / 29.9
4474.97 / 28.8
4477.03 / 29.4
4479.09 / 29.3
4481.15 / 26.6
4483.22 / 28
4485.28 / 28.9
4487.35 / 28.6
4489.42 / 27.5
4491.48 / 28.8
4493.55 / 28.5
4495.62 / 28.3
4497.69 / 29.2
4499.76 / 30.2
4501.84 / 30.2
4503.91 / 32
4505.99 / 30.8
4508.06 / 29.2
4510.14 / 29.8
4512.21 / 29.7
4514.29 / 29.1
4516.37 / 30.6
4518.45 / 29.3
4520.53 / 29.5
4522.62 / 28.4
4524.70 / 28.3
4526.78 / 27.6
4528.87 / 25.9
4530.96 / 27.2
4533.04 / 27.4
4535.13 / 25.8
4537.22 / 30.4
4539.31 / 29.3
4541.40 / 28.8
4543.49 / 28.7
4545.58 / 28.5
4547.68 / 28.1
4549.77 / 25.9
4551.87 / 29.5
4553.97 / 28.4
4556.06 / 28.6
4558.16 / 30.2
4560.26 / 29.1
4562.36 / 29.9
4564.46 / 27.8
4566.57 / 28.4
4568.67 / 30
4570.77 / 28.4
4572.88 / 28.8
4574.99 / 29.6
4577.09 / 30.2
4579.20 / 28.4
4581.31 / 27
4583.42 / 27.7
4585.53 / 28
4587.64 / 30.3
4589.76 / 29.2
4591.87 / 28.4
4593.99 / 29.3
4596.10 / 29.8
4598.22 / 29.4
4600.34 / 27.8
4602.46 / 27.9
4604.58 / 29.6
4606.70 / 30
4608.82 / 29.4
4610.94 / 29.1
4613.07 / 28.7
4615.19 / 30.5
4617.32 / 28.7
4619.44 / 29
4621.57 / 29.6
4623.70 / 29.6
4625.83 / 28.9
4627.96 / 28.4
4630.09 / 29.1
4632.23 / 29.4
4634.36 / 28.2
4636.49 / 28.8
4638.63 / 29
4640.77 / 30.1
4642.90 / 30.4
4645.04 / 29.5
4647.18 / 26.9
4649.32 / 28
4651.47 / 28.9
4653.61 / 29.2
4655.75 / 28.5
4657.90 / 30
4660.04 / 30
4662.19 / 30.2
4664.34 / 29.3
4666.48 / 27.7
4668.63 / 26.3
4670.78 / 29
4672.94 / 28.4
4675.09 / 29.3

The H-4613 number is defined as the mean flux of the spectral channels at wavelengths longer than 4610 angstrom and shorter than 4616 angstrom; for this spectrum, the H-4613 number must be 29.4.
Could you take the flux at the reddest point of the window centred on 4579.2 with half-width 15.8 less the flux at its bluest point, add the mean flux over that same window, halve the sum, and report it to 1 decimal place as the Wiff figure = 15.1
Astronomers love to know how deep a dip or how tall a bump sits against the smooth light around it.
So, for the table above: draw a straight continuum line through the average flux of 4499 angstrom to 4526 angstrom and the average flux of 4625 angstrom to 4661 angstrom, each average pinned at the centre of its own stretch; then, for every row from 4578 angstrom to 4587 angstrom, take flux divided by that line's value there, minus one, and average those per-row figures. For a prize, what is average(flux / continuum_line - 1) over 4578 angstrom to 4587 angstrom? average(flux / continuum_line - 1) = -0.05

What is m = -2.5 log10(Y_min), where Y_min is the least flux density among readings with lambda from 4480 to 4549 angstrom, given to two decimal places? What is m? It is -3.53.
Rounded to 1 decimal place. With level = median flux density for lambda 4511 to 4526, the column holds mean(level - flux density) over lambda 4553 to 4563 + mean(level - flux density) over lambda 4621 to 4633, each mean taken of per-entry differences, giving 0.2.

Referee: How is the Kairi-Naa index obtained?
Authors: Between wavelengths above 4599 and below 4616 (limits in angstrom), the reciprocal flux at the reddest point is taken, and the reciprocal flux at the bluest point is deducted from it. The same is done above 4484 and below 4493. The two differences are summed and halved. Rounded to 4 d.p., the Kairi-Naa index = -0.0015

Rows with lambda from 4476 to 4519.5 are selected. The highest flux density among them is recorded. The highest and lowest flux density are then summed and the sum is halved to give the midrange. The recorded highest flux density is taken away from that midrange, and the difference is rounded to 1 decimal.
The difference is -2.7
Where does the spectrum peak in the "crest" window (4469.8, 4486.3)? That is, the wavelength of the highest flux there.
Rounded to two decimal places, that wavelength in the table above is 4472.91 angstrom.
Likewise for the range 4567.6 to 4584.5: 4577.09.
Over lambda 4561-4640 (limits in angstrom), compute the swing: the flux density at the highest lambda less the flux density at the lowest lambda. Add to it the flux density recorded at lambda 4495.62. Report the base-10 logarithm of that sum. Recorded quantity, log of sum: 1.438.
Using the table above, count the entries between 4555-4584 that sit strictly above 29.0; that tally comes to 6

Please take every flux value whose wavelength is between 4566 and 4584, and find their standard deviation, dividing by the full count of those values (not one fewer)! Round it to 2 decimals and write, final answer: 1.00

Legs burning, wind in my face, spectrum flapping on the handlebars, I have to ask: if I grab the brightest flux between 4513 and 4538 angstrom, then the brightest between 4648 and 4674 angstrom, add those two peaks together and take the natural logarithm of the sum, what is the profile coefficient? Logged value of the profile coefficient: 4.11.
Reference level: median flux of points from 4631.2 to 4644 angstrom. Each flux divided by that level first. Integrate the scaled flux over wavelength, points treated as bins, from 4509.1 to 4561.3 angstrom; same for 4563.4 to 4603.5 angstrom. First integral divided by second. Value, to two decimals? 1.29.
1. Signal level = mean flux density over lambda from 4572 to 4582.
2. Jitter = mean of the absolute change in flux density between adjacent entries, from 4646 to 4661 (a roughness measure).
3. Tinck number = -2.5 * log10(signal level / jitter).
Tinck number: -3.96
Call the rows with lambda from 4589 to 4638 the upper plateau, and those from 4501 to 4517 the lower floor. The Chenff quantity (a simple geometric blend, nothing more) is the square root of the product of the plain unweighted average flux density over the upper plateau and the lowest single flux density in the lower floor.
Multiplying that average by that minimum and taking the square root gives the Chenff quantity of 29.1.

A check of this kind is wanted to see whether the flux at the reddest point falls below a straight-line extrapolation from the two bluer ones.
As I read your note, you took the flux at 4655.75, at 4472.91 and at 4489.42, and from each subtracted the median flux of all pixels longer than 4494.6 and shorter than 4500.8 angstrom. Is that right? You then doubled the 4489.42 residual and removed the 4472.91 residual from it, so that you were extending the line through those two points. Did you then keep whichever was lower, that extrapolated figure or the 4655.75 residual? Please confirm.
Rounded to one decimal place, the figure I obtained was -4.1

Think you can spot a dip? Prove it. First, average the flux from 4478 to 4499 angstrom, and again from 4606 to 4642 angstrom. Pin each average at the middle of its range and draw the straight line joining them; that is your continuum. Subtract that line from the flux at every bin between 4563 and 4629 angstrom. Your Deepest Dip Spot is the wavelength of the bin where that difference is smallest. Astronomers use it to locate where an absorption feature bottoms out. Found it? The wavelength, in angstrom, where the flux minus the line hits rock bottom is 4581.31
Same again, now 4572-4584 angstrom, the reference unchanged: 4581.31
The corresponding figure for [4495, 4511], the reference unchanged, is 4495.62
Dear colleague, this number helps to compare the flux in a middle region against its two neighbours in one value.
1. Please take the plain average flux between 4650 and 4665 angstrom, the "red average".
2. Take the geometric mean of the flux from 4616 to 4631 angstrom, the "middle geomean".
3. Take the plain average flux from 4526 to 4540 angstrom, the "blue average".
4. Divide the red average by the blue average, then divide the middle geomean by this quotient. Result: 27.3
